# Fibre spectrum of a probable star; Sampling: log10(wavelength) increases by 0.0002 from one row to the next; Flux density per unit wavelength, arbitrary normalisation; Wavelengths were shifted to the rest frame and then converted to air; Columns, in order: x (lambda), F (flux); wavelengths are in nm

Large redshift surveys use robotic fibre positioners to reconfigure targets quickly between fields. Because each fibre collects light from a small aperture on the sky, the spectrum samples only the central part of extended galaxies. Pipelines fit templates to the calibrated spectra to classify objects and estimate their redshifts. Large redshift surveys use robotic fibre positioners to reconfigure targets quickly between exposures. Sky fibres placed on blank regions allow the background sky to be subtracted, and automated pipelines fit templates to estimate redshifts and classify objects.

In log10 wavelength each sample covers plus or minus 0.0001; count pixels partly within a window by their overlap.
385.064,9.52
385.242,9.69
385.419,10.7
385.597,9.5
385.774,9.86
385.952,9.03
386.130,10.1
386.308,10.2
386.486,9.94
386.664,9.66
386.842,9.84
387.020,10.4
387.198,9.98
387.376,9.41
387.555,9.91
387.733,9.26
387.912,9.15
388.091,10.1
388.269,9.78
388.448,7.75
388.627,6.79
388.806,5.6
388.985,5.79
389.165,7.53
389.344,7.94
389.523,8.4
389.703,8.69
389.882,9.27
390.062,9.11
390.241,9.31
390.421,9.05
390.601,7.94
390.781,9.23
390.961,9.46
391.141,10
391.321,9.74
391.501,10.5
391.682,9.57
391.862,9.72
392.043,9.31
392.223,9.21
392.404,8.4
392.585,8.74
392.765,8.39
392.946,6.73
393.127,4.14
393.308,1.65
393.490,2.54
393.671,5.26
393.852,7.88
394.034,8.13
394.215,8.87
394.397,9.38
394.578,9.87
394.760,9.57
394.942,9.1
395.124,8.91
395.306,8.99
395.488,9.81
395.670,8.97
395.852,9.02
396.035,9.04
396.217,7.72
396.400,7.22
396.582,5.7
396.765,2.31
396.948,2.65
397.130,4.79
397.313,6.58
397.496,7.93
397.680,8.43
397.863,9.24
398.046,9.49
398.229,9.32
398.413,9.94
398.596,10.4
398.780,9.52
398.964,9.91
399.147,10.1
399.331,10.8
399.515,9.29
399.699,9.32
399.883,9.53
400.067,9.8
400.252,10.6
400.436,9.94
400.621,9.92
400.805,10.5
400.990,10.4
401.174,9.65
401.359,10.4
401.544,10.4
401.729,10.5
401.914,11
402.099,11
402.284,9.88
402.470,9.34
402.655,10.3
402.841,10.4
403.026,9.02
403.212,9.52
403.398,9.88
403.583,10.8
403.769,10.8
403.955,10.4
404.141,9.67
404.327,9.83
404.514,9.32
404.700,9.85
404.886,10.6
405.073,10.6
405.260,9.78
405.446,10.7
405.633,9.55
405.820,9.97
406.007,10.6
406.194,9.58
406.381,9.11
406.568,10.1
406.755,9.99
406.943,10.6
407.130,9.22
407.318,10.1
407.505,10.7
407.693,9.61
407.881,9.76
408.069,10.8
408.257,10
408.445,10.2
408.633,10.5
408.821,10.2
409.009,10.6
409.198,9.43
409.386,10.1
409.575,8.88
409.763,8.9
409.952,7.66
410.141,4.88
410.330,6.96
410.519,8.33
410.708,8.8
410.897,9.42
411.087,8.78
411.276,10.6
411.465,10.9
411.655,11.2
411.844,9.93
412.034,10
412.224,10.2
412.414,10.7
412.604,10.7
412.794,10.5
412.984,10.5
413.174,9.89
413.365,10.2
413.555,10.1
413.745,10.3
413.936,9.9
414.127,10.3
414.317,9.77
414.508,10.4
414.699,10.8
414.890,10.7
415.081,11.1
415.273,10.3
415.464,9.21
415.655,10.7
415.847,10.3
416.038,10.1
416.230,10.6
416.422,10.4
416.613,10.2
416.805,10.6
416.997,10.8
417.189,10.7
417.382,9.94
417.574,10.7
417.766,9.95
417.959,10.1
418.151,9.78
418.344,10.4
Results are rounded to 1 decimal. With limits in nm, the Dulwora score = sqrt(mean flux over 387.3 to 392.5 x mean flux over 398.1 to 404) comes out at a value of 9.4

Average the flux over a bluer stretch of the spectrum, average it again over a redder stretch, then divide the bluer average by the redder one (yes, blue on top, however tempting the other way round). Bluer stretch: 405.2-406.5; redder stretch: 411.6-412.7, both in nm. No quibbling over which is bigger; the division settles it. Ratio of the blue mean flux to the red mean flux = 0.95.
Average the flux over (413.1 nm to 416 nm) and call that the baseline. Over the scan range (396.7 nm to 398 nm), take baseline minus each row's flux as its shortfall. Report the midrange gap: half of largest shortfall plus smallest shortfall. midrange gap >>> 4.5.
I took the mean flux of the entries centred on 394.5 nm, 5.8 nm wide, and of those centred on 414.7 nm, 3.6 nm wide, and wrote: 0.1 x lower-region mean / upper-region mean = 0.0723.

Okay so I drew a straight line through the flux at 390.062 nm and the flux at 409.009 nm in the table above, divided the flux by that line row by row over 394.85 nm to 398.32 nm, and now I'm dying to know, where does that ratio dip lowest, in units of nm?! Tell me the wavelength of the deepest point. 396.765 nm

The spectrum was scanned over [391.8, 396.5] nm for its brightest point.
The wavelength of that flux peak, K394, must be 394.578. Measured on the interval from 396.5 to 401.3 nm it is 399.331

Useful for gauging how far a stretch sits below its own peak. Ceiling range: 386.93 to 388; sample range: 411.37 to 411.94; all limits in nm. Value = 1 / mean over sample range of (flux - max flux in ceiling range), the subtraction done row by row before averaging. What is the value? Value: 4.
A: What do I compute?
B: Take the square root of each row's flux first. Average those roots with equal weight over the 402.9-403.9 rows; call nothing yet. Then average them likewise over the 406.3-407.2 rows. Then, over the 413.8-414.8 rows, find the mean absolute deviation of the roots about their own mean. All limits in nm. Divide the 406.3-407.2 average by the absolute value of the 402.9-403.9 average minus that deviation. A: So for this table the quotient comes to 1.01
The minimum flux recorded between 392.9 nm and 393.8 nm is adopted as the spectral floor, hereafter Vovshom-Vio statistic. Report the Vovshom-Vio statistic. 1.65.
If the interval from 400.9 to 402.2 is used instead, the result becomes 9.65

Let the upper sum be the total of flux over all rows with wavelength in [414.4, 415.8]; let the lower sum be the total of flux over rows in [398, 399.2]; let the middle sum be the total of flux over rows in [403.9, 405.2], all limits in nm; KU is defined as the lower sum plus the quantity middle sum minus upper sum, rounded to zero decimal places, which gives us 66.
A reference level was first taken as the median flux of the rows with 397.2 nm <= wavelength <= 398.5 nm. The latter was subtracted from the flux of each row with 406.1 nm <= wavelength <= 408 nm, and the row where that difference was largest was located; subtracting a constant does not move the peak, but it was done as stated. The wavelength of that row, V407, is 407.505 nm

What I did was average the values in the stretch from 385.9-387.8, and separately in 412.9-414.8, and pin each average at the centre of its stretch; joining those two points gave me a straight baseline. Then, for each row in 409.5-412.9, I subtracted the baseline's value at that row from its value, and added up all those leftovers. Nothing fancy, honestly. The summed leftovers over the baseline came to -16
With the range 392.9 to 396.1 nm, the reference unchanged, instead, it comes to -41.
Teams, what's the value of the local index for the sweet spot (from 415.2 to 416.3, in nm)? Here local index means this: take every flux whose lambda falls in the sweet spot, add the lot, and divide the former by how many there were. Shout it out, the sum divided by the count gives 10.2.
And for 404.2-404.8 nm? 9.7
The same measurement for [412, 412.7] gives 10.4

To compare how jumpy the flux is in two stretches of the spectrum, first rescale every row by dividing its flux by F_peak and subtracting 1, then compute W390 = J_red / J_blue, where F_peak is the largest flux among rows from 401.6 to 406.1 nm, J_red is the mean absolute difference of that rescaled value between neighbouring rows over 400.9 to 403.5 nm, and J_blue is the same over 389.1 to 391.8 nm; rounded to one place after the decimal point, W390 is 1.0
